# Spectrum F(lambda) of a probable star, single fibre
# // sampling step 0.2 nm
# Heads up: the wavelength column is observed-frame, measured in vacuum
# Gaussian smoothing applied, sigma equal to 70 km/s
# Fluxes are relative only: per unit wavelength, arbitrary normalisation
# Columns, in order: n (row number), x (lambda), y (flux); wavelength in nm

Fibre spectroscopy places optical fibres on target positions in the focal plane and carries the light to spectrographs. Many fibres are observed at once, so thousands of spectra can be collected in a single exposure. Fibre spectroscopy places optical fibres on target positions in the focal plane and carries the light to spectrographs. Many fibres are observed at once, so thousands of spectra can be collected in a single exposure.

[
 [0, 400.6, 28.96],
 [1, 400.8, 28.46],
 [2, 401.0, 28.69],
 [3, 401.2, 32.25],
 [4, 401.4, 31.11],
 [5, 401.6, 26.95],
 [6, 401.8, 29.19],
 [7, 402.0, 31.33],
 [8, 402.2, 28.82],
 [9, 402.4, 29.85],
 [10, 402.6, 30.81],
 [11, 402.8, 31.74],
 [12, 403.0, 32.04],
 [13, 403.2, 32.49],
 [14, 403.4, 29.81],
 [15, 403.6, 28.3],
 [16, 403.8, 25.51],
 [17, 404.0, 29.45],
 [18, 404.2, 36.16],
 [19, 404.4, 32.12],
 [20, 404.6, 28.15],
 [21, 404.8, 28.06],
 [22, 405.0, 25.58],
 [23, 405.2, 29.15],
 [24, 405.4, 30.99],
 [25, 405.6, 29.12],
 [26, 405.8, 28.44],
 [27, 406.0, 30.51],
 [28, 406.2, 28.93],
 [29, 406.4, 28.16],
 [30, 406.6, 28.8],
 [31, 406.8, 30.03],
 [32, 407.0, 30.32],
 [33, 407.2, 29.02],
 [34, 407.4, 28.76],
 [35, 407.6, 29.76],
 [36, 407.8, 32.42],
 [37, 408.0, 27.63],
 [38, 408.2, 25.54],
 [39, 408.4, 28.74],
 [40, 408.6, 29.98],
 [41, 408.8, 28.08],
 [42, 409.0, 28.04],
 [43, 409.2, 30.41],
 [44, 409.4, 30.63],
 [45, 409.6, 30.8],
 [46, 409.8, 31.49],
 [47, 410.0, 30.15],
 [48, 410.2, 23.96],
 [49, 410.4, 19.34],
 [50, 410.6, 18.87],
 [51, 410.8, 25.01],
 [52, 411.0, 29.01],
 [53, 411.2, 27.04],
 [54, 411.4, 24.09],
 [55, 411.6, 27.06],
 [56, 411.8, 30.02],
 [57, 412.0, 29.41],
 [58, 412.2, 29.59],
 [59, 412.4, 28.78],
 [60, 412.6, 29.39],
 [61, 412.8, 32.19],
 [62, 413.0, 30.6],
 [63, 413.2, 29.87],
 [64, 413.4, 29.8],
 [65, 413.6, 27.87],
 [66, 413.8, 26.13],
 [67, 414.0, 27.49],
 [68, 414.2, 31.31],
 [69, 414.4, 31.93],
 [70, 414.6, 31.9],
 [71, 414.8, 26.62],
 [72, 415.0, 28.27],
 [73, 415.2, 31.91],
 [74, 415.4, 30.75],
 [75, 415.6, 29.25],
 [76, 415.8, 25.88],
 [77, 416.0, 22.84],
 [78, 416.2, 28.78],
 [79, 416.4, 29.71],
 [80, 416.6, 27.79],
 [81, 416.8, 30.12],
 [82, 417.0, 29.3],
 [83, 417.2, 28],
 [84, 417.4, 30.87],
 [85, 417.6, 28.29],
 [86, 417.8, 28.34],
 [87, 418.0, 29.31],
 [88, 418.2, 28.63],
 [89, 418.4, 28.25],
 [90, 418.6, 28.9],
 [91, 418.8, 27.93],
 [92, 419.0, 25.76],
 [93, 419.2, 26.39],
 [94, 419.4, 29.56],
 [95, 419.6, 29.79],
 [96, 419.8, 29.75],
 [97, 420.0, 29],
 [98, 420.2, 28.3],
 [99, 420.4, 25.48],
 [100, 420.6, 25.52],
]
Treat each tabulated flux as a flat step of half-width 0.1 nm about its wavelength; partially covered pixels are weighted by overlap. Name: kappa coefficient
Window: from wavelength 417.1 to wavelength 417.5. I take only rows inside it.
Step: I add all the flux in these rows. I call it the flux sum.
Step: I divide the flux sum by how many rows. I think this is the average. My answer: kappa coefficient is 29.4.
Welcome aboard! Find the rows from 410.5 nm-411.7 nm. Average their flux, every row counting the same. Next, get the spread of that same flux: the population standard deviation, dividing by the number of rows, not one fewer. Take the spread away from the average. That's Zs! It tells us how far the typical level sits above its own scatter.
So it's 21.9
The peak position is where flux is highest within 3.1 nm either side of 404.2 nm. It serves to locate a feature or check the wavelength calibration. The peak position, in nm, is 404.2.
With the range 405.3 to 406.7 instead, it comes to 405.4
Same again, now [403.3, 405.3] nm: 404.2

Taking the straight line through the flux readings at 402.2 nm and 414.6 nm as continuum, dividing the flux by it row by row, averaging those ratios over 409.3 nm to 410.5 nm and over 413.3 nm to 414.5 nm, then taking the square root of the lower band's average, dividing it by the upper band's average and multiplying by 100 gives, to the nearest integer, 104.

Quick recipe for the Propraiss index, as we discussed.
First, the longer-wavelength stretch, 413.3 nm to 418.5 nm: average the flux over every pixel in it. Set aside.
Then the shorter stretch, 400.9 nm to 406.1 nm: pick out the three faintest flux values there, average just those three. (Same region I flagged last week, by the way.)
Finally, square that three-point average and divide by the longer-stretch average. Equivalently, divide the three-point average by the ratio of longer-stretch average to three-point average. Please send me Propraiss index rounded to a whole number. 23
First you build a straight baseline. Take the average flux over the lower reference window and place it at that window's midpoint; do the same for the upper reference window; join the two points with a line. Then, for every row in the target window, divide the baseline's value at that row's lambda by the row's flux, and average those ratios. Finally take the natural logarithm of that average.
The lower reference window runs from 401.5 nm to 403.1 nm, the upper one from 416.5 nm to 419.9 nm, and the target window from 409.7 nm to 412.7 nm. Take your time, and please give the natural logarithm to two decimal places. 0.11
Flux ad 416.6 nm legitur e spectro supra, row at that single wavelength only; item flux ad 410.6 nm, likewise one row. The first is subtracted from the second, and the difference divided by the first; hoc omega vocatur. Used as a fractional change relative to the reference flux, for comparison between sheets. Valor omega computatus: -0.32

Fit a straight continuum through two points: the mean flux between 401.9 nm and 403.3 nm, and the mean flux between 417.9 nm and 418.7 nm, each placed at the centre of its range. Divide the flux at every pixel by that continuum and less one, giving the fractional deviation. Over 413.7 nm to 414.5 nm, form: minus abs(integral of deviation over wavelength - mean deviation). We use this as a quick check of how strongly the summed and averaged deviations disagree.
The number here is -0.0010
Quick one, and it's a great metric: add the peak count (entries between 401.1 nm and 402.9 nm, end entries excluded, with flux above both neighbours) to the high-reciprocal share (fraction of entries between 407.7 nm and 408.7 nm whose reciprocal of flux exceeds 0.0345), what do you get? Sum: 1.60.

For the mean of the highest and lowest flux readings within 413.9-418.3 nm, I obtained 27.4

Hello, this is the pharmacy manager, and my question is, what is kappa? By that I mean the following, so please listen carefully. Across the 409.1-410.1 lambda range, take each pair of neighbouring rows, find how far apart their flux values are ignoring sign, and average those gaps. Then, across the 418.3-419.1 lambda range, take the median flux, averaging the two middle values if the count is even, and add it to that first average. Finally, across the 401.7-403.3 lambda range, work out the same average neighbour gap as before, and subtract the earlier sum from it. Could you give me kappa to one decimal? -27.5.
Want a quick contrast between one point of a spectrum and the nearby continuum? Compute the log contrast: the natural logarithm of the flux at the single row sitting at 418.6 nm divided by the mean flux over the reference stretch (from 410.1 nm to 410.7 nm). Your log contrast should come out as 0.33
